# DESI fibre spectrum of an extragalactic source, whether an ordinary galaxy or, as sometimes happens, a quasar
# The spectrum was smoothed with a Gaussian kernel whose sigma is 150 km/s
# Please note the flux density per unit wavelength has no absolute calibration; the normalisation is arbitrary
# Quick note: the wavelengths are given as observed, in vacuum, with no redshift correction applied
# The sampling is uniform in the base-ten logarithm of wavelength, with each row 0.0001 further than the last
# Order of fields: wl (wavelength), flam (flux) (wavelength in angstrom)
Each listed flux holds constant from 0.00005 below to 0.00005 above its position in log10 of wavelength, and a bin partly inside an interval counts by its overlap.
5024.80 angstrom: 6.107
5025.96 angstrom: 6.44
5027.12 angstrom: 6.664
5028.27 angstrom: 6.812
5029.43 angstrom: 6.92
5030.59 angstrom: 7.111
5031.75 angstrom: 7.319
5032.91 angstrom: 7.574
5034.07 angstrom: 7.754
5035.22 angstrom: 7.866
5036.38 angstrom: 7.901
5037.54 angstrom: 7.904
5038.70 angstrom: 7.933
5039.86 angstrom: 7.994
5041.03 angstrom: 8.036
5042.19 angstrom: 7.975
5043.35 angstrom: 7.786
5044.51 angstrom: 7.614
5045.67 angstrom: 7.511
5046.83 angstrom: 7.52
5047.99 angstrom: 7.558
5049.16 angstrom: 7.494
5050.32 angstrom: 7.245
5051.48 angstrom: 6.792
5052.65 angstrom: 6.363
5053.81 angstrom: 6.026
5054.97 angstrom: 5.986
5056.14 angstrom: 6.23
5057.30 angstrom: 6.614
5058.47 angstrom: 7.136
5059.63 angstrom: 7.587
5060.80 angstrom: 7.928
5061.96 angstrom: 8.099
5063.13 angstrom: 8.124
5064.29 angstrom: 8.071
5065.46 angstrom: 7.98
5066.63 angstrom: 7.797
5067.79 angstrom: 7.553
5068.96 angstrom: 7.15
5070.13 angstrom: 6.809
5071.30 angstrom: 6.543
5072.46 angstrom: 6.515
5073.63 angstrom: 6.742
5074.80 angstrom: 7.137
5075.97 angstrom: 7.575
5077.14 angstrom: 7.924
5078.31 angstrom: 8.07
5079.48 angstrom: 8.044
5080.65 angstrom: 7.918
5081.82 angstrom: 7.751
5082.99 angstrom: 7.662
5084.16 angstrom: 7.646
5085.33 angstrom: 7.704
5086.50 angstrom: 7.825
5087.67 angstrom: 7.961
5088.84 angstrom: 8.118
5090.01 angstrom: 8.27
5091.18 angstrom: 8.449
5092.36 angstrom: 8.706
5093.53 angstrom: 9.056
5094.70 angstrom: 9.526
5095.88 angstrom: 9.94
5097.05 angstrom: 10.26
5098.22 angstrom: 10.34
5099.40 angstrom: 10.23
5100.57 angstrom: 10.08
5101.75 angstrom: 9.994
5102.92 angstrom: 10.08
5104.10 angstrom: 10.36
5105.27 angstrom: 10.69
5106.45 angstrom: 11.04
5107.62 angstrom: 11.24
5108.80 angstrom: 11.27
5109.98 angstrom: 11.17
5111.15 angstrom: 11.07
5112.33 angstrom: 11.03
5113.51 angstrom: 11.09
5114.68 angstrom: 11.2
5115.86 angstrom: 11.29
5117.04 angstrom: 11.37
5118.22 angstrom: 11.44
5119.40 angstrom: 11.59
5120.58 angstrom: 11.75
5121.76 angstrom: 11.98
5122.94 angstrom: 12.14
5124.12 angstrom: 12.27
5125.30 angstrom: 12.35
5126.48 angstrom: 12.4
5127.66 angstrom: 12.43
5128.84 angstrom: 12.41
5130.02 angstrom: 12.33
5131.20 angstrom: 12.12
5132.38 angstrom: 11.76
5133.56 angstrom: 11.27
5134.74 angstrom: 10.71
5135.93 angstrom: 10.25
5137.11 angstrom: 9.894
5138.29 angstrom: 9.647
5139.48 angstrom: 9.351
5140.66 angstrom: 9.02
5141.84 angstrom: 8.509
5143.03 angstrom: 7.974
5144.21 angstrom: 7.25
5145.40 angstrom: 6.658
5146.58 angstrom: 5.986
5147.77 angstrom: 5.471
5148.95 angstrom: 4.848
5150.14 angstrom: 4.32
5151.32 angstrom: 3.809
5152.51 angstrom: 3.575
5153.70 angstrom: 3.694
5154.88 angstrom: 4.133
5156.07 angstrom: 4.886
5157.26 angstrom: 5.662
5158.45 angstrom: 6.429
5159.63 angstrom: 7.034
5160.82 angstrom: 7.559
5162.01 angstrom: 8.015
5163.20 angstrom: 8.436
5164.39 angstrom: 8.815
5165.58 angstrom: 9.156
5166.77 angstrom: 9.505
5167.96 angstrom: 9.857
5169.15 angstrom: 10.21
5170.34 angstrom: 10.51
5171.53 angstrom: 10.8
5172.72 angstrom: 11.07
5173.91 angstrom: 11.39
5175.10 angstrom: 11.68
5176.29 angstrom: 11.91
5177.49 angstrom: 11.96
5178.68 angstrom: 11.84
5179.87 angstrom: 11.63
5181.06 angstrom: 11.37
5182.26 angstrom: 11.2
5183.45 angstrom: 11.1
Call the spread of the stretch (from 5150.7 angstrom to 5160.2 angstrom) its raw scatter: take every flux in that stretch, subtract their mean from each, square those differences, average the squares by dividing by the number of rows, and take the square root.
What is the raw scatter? 1.2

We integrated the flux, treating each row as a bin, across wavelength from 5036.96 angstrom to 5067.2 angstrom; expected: 225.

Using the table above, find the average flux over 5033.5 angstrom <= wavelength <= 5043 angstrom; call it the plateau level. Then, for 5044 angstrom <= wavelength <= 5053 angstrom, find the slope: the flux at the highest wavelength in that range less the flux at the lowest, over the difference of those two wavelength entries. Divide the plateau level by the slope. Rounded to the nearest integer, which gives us -52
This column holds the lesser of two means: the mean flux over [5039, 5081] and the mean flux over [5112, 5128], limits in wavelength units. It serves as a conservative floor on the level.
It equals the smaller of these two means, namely 7.37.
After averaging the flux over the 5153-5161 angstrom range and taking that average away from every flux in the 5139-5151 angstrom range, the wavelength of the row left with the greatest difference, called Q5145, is 5139.48 angstrom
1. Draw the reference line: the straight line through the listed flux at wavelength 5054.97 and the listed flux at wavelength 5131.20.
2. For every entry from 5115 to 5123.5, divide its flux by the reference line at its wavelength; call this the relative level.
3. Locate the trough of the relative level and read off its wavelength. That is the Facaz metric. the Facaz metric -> 5118.22 angstrom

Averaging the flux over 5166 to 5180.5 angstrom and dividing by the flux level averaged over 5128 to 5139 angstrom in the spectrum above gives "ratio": 0.99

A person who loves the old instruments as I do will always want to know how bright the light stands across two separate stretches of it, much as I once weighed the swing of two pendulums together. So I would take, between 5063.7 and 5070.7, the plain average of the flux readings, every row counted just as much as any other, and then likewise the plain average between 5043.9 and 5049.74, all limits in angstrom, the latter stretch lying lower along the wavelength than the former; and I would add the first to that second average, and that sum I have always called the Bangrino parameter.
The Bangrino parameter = 15.1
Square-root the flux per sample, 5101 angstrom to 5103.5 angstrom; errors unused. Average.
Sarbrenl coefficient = 3.2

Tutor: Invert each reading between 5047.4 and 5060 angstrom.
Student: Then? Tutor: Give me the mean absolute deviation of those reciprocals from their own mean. 0.0115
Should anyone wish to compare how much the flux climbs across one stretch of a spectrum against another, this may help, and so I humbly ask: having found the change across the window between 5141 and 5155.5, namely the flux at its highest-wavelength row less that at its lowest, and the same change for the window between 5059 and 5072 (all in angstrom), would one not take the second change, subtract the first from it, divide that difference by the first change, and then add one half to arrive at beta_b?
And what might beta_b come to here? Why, -0.3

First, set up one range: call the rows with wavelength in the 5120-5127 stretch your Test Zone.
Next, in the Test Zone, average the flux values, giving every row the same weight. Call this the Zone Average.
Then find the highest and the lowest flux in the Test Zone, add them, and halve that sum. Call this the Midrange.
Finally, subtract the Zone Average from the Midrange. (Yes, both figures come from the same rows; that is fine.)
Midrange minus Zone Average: -0.07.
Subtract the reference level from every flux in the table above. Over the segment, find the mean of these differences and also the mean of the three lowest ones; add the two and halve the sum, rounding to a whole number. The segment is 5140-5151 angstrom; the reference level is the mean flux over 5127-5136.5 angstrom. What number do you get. -6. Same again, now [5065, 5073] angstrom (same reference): -5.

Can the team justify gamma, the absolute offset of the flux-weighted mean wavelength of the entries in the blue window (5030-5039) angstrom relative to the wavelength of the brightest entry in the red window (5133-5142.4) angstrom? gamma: 98.8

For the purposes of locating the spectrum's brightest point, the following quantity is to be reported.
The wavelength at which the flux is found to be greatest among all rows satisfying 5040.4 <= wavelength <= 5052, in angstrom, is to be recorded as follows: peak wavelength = 5041.03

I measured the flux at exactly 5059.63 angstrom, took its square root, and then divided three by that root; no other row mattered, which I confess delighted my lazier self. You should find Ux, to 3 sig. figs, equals 1.09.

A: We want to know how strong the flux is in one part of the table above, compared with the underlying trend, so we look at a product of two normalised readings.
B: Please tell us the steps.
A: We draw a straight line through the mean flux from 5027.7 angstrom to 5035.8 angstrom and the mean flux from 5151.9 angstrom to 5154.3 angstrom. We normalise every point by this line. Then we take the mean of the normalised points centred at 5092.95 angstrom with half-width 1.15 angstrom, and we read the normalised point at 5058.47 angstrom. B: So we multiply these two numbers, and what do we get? 1.78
